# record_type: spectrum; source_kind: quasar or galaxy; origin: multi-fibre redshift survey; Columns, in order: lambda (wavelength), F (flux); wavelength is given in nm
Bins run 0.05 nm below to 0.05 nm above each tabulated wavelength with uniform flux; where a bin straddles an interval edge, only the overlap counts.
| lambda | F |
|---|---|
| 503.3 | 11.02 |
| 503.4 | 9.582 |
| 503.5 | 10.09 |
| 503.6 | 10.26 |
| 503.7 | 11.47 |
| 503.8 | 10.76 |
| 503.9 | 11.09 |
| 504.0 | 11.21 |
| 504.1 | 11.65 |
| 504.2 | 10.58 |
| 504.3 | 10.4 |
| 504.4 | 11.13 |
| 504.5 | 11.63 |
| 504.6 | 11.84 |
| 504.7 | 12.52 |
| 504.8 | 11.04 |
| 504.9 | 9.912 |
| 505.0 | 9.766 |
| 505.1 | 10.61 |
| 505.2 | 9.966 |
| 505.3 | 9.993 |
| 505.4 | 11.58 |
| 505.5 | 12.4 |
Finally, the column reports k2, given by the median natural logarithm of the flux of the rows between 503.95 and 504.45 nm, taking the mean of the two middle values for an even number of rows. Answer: 2.41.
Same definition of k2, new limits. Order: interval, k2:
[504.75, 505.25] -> 2.30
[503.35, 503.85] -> 2.33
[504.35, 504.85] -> 2.45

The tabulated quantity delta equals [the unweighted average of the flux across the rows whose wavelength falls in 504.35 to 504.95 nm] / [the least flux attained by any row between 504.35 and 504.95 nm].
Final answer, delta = 1.14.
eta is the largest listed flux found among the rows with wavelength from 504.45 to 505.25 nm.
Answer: 12.52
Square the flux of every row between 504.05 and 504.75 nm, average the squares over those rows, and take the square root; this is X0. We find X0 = 11.41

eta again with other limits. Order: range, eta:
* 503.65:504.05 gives 11.47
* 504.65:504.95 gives 12.52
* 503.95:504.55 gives 11.65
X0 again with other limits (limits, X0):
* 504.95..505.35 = 10.09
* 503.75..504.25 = 11.06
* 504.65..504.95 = 11.21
